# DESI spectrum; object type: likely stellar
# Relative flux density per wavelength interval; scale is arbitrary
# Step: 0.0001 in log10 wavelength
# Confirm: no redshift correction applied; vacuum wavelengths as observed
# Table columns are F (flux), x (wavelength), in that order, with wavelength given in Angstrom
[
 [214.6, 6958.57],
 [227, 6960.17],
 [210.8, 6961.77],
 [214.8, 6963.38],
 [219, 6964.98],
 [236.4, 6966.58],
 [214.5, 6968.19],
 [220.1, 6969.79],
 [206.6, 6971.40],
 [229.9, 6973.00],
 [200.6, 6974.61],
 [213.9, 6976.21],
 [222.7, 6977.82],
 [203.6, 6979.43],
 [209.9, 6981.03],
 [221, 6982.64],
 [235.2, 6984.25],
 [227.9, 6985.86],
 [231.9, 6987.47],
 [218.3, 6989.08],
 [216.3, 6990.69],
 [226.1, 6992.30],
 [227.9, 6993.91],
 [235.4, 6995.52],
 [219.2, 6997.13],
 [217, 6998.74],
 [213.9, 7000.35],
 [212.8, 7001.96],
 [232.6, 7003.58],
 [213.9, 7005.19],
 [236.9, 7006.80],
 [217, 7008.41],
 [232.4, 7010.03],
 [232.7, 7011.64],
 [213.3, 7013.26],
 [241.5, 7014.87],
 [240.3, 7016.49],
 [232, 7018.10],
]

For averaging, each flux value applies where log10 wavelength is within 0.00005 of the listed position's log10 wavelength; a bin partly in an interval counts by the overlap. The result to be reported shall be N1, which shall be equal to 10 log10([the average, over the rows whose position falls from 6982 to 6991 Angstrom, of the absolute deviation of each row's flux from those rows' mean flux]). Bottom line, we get 8.17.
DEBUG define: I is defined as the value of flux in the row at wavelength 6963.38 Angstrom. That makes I 214.8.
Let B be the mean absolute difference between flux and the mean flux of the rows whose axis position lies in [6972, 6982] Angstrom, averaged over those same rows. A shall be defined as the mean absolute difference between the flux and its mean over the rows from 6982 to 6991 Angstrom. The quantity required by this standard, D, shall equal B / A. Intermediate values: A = 6.6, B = 8.7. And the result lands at 1.3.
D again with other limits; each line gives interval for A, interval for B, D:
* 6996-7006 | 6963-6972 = 1.3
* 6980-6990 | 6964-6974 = 1.1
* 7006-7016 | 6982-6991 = 0.7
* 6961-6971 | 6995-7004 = 1.4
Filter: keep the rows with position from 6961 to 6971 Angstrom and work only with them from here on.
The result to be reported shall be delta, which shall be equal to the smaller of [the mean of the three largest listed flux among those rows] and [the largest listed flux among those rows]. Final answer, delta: 225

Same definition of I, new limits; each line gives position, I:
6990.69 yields 216.3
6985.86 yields 227.9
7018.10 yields 232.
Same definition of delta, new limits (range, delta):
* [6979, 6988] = 232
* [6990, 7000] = 230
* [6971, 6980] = 222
